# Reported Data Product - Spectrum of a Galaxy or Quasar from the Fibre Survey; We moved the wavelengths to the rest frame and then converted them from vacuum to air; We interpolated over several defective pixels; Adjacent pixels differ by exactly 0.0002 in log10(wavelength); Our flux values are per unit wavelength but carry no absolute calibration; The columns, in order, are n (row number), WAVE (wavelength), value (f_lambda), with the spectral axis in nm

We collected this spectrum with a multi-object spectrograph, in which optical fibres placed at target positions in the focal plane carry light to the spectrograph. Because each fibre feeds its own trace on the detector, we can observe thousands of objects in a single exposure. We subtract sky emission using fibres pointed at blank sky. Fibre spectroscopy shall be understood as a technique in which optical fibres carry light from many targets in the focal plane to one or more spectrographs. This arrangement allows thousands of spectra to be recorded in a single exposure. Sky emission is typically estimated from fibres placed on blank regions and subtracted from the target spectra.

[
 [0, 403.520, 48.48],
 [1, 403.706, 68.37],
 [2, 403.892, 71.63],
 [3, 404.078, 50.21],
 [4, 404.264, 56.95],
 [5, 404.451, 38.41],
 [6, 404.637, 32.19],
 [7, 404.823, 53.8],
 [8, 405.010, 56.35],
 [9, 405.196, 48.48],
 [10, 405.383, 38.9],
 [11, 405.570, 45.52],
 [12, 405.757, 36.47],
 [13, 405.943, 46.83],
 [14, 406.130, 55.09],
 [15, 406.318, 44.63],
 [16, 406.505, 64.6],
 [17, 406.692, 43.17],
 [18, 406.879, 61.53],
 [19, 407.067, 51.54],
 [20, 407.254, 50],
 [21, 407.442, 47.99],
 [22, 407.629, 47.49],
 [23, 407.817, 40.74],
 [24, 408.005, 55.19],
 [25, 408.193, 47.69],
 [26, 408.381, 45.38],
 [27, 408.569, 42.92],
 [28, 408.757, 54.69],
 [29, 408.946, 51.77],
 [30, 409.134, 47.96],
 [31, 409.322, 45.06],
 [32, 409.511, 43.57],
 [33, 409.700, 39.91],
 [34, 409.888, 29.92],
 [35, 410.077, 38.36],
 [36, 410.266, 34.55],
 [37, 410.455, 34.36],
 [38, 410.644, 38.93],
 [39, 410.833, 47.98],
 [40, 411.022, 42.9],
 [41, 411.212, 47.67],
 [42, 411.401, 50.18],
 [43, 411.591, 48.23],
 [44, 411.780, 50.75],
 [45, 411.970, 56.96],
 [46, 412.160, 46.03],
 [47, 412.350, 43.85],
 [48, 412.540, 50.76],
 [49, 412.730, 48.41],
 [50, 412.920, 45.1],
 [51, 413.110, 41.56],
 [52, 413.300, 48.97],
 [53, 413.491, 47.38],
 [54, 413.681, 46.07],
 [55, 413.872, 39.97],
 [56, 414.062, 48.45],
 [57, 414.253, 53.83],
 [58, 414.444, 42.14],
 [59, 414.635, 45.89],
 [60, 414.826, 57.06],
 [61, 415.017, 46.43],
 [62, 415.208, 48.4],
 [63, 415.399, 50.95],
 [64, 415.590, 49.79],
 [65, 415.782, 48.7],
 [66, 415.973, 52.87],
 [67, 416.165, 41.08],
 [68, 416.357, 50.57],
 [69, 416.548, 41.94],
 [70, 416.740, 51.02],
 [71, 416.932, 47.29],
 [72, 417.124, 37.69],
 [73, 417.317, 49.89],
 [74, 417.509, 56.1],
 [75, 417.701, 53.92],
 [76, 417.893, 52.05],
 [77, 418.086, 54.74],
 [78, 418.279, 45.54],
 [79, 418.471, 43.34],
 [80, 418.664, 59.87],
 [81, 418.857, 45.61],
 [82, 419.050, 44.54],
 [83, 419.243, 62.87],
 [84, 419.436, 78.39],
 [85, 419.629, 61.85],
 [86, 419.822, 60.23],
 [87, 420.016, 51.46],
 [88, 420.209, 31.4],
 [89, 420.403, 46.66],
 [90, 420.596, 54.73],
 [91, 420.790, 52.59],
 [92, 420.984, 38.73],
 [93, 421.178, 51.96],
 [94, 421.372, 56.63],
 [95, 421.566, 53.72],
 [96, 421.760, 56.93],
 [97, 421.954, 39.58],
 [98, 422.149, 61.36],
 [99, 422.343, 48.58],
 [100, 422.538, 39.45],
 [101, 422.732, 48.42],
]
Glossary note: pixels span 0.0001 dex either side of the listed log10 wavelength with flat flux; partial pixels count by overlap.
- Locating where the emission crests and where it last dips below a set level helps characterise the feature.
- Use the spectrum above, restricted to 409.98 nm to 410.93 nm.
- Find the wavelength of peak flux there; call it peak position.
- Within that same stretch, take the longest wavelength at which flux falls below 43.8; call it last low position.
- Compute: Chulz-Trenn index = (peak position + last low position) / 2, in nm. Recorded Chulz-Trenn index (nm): 410.74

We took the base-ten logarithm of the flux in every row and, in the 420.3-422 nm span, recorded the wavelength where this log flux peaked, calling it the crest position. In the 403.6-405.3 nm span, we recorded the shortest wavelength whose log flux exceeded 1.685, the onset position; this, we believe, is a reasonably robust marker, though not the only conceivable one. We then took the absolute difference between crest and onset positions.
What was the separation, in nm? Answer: 18.05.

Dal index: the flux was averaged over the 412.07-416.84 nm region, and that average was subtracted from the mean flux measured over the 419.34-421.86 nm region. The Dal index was 6.0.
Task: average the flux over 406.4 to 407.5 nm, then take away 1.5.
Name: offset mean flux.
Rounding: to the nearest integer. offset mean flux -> 52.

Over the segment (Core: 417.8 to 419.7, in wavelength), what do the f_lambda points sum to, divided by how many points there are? 55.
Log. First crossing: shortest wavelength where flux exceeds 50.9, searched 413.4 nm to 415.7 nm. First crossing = 414.253 nm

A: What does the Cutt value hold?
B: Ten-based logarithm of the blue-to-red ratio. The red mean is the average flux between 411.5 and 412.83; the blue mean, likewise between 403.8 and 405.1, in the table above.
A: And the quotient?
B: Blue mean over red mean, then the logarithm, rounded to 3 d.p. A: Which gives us 0.018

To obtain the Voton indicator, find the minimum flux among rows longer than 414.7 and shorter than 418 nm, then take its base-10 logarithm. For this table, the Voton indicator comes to 1.58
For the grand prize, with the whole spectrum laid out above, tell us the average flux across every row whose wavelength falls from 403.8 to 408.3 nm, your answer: 49.4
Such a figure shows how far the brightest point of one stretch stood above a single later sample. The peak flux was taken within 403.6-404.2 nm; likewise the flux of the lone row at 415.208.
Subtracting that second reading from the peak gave 23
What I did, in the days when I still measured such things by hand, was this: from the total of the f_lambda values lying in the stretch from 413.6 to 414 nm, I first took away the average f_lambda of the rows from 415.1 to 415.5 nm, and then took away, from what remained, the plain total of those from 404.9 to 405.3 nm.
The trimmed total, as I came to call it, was -68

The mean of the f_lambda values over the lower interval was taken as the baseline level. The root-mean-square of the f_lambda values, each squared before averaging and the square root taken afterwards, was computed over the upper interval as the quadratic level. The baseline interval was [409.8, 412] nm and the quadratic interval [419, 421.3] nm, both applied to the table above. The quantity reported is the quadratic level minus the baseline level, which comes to 11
